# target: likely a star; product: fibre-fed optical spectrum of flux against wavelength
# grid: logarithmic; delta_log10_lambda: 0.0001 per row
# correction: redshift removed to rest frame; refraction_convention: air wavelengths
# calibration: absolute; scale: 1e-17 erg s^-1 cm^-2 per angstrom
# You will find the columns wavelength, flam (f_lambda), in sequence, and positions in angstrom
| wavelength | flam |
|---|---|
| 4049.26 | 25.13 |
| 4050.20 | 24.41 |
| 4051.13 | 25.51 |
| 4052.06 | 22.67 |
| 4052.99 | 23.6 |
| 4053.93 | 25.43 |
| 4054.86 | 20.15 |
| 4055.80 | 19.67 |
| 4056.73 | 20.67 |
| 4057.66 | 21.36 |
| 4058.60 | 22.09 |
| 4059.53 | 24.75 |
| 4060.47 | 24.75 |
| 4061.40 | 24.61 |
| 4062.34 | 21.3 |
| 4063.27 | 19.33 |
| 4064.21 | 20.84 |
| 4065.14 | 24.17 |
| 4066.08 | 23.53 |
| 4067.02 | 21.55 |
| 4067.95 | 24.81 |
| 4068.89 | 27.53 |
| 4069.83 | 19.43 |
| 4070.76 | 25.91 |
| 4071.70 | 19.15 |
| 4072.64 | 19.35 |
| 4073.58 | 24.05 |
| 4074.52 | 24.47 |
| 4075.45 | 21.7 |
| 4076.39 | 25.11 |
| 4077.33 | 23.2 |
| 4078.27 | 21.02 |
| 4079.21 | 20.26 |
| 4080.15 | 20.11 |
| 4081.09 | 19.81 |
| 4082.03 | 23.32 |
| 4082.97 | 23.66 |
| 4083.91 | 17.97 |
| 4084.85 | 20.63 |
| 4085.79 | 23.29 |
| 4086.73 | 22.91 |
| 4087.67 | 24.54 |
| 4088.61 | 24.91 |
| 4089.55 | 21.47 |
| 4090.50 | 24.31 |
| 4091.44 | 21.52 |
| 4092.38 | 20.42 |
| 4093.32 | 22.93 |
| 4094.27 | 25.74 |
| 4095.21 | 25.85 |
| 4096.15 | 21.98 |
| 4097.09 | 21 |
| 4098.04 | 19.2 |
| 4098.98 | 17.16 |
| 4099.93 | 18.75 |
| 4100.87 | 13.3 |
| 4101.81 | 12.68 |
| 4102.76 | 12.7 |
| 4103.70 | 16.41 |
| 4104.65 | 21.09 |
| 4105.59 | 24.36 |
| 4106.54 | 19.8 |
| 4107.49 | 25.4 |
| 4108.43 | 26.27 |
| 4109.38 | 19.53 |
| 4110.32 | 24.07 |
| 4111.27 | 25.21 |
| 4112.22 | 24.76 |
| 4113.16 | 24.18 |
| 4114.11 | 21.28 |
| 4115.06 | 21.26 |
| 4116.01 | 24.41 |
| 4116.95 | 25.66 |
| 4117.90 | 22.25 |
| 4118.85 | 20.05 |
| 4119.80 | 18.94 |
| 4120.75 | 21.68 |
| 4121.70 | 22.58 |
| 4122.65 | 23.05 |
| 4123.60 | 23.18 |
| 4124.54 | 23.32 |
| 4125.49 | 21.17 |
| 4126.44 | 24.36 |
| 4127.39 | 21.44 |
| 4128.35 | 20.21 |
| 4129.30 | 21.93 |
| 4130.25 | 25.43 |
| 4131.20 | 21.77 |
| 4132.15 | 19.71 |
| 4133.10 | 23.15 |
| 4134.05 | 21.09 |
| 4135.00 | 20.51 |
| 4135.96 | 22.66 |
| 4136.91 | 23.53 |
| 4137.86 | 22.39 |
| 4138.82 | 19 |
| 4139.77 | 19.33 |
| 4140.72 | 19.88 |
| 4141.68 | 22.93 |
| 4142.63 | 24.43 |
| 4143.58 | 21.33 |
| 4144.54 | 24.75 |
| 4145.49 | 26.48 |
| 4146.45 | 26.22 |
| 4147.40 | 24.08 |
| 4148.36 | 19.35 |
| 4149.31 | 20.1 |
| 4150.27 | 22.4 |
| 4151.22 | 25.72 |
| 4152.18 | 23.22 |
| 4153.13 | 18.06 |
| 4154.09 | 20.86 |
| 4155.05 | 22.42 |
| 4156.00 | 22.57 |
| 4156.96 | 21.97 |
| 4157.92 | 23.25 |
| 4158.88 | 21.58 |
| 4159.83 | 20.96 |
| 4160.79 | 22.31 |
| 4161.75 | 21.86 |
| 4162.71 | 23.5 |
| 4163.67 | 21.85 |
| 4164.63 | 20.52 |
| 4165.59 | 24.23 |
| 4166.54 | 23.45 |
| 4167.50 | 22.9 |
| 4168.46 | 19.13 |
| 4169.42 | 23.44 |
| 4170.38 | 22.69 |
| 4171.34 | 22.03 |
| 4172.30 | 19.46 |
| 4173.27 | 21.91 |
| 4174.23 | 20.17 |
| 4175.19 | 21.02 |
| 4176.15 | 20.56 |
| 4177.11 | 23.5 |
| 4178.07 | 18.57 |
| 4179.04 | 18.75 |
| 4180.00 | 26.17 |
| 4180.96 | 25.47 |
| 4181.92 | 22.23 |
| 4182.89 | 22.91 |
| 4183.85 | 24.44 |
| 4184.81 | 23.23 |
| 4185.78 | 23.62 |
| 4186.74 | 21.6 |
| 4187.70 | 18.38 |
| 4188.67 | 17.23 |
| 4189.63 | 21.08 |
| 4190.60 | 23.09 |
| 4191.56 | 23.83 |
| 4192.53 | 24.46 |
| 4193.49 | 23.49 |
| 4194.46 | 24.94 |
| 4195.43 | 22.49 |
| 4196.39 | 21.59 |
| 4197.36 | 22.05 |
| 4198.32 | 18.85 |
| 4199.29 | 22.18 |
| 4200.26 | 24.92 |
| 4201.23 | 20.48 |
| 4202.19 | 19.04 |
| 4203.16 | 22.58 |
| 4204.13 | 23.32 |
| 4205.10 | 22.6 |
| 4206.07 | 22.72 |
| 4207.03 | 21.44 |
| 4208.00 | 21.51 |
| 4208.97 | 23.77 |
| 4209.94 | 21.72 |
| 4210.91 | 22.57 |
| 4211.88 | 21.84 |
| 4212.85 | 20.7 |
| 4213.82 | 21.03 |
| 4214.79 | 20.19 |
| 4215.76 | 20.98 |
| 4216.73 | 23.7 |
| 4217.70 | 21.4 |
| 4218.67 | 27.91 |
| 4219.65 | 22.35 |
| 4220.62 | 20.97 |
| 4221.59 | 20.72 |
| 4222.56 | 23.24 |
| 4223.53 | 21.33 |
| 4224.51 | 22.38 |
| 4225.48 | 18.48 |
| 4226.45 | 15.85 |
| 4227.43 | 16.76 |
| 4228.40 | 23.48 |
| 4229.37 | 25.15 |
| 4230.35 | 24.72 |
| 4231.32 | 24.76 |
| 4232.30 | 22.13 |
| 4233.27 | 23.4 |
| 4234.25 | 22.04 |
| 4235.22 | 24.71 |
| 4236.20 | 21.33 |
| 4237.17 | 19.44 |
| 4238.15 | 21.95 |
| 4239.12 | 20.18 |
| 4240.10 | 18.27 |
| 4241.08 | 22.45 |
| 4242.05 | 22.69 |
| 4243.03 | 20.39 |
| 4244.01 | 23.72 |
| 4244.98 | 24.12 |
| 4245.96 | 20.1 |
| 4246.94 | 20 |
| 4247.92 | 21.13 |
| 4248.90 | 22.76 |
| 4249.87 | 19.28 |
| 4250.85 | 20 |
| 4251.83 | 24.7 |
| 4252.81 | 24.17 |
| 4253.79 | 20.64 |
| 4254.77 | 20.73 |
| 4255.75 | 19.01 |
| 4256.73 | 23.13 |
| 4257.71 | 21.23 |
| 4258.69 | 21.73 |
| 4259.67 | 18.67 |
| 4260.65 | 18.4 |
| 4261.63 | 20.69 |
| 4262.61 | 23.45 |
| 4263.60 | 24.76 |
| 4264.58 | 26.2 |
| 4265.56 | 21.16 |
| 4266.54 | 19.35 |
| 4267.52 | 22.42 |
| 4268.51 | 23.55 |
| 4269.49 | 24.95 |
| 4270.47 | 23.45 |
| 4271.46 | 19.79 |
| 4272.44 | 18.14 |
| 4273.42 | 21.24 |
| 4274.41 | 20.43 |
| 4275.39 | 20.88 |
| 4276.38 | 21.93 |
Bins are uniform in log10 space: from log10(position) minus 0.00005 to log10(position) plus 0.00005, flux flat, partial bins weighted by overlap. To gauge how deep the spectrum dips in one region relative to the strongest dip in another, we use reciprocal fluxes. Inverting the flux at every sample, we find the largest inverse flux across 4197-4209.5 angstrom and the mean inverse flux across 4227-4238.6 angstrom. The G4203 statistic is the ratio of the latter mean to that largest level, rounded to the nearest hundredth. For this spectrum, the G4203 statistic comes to 0.85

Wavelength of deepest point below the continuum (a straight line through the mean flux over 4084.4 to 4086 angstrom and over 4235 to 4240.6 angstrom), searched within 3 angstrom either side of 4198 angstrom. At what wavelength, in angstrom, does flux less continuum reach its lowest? 4198.32 angstrom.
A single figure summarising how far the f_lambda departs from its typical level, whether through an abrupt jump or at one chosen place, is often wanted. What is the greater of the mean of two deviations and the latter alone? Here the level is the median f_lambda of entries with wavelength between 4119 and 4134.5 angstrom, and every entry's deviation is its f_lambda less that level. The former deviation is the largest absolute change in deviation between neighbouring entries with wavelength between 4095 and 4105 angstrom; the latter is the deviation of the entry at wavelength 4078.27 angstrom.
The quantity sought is 2.3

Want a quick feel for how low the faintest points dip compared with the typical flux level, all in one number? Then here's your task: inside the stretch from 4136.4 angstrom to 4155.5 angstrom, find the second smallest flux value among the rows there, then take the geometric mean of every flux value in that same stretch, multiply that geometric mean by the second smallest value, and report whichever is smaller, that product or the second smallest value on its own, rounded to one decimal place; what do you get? 19.0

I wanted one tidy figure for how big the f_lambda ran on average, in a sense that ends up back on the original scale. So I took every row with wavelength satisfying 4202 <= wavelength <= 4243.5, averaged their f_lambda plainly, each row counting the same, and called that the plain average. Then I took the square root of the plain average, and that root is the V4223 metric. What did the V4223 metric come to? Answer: 4.67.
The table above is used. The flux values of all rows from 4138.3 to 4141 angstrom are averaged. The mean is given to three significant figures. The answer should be 19.4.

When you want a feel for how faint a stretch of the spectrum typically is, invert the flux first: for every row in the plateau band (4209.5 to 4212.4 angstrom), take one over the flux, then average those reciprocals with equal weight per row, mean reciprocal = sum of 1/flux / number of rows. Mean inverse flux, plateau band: 0.0454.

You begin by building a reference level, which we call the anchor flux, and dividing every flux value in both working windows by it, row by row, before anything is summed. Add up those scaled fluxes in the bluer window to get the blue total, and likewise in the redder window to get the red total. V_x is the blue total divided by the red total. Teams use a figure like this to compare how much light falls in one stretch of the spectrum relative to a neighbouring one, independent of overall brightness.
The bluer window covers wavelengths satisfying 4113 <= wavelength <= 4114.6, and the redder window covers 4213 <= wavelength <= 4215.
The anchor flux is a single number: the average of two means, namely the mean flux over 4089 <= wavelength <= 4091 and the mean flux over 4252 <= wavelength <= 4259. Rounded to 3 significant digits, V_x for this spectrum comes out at 1.10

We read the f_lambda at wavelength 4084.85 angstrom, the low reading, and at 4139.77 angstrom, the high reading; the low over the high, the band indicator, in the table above 1.07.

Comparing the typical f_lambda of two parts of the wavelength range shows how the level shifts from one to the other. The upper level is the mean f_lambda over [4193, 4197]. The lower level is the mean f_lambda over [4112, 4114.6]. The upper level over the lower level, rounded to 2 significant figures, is 0.99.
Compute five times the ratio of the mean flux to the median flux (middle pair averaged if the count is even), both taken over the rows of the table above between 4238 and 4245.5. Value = 4.89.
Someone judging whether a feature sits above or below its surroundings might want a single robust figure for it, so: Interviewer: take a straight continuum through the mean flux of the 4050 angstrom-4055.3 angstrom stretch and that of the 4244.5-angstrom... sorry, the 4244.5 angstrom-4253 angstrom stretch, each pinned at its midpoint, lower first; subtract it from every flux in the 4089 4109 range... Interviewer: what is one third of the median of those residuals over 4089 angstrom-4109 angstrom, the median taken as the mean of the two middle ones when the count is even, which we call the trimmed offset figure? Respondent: -0.68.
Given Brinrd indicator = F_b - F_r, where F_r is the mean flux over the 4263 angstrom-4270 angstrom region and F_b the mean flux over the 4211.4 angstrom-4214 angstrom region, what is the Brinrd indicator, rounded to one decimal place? -2.0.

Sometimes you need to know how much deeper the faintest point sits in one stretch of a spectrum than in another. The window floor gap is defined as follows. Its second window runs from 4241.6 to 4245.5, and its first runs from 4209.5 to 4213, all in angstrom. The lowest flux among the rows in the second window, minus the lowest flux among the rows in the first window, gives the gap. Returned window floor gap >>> -0.3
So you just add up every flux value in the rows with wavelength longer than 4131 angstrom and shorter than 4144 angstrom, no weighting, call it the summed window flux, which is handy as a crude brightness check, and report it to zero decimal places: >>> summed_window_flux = 302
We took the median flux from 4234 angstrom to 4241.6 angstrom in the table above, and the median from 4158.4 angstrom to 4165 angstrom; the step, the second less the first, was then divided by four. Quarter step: 0.1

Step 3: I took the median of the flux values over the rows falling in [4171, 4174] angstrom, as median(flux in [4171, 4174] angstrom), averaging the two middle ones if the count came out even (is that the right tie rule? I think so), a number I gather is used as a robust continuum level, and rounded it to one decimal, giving 21.9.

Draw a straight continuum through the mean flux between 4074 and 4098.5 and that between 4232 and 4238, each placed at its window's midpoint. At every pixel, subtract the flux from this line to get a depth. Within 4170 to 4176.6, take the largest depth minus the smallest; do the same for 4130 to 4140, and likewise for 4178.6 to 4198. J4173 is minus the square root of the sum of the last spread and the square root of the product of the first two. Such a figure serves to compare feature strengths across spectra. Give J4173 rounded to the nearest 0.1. -3.7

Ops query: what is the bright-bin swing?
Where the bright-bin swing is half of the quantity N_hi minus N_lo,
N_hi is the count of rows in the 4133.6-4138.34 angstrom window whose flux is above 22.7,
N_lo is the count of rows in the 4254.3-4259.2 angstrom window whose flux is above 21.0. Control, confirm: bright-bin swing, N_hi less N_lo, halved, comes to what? -1.0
